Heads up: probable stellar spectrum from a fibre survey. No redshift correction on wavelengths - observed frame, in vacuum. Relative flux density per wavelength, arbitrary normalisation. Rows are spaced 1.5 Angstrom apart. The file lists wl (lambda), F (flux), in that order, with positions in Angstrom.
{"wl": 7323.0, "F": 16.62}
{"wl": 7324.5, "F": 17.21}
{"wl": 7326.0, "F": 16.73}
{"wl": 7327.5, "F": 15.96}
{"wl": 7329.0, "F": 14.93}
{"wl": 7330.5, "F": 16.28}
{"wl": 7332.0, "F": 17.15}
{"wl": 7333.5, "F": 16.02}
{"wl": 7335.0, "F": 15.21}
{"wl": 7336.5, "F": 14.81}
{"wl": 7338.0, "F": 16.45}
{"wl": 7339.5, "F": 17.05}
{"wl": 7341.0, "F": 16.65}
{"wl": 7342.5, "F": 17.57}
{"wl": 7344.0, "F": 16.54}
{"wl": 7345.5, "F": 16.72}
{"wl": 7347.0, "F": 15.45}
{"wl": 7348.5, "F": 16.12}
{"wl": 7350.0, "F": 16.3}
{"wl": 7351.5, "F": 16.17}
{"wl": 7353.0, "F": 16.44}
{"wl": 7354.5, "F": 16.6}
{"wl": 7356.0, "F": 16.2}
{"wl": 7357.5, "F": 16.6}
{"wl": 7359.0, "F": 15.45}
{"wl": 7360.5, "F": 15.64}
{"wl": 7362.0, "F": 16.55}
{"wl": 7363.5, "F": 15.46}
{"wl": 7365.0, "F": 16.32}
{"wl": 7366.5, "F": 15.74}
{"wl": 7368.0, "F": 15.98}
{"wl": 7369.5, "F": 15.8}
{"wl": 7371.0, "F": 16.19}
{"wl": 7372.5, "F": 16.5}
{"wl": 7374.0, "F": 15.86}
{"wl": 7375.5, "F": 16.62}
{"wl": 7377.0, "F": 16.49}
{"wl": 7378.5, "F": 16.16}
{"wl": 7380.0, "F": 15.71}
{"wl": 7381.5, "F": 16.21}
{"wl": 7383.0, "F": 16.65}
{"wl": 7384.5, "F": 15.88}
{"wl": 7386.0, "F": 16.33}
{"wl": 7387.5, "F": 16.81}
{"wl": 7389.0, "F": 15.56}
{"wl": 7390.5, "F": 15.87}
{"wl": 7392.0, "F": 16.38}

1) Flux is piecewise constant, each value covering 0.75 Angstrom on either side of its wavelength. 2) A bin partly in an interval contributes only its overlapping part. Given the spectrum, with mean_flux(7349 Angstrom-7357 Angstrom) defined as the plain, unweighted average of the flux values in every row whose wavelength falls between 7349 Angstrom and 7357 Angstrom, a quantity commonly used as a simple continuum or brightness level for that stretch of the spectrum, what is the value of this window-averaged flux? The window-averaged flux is 16.34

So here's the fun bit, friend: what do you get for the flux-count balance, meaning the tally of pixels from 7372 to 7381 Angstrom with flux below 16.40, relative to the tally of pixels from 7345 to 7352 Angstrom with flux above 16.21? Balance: 1.5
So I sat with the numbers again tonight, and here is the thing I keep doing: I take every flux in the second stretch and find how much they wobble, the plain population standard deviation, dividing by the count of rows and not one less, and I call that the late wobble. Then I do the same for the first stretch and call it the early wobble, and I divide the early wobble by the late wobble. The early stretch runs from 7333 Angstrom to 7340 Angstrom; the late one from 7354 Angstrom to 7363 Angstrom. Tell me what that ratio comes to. 1.7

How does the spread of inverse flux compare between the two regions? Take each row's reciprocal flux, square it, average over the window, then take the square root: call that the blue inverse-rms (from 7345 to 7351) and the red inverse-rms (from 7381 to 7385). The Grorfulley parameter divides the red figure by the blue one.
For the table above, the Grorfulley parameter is 0.99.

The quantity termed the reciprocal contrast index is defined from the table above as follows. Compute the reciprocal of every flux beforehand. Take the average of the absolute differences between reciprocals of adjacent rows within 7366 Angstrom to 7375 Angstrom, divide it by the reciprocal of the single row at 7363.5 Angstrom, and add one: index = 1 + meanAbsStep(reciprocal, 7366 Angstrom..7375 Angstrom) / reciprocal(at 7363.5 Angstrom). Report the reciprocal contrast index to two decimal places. 1.02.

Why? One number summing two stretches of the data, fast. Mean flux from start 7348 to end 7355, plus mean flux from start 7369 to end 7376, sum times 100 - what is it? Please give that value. 3252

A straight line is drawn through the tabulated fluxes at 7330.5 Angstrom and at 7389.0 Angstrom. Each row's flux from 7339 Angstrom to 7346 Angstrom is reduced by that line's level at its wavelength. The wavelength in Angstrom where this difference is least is 7344.0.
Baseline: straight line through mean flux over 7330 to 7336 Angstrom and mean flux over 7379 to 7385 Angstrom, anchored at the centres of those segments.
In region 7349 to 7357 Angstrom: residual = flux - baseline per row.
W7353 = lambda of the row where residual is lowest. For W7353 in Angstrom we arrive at 7351.5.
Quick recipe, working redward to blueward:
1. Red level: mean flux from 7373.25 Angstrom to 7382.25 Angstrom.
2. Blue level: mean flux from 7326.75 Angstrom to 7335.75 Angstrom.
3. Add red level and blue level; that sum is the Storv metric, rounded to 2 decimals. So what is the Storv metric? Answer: 32.10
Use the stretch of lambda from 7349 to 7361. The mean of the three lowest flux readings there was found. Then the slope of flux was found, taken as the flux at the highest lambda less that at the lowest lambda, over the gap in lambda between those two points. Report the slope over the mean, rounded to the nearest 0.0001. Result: -0.0040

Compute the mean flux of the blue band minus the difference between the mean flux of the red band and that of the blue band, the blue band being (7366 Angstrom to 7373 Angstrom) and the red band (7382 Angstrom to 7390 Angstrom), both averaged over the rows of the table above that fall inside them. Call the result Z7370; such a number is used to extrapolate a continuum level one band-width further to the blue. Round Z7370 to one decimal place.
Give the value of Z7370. 15.8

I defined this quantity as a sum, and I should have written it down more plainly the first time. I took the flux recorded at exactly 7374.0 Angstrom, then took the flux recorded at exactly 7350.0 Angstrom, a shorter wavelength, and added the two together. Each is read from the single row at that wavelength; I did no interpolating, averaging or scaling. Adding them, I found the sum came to 32.2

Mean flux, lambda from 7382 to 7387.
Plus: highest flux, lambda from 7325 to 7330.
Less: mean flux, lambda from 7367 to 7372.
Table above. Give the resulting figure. 17.0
